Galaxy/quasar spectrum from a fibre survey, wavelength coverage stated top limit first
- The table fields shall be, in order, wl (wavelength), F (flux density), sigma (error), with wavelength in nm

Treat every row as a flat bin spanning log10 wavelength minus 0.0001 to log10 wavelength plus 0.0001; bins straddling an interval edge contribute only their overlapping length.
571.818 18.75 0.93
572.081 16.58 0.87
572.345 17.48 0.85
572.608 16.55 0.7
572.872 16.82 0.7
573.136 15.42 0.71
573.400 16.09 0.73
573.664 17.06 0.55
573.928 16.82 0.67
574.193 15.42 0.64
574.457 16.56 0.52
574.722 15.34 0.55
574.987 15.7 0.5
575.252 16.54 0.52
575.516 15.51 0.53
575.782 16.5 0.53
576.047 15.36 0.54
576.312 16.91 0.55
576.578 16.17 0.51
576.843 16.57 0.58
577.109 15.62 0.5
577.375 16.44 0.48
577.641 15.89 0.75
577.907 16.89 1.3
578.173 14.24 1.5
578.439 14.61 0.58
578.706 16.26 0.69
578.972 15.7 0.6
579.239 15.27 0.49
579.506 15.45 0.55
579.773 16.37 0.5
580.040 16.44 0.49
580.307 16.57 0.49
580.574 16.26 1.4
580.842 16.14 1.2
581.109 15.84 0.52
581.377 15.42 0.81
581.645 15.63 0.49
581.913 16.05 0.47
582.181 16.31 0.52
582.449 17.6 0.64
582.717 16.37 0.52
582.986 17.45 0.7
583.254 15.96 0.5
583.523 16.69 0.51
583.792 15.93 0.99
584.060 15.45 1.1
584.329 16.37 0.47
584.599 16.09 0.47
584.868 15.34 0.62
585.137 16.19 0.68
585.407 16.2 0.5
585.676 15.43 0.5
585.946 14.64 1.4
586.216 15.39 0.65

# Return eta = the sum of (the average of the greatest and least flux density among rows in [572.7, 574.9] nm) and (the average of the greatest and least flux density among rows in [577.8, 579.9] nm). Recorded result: 31.8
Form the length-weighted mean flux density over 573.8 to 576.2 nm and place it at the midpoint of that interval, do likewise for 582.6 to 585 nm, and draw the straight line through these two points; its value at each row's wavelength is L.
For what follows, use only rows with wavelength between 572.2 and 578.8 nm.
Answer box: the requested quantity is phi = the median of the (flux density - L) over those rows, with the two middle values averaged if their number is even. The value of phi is 0.2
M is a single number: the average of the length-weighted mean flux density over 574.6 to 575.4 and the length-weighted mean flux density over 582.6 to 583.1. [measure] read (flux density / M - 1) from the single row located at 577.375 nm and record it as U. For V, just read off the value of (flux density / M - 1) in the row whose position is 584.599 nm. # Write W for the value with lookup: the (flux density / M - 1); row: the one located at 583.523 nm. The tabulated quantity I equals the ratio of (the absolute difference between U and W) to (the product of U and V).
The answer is -232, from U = 0.00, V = -0.02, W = 0.02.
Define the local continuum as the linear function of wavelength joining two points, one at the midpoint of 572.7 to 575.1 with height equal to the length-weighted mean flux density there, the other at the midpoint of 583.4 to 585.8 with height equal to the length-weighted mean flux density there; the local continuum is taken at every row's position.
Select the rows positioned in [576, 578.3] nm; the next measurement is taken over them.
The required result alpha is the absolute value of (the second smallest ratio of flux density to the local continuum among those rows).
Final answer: 0.954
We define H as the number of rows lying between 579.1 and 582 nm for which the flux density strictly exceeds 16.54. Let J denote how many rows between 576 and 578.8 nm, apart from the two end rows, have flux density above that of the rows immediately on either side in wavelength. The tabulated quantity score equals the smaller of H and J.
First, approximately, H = 1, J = 4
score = 1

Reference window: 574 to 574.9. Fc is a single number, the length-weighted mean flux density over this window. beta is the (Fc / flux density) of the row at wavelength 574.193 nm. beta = 1.03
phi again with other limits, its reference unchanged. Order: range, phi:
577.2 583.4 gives 0.0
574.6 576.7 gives -0.1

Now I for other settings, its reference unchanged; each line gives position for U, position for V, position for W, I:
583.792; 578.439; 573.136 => 11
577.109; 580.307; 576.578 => -62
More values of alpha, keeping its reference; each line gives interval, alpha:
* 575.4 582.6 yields 0.909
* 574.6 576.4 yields 0.954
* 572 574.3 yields 0.956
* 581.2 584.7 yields 0.967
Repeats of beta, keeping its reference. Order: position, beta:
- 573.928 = 0.94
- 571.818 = 0.84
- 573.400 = 0.98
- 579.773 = 0.97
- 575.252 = 0.96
